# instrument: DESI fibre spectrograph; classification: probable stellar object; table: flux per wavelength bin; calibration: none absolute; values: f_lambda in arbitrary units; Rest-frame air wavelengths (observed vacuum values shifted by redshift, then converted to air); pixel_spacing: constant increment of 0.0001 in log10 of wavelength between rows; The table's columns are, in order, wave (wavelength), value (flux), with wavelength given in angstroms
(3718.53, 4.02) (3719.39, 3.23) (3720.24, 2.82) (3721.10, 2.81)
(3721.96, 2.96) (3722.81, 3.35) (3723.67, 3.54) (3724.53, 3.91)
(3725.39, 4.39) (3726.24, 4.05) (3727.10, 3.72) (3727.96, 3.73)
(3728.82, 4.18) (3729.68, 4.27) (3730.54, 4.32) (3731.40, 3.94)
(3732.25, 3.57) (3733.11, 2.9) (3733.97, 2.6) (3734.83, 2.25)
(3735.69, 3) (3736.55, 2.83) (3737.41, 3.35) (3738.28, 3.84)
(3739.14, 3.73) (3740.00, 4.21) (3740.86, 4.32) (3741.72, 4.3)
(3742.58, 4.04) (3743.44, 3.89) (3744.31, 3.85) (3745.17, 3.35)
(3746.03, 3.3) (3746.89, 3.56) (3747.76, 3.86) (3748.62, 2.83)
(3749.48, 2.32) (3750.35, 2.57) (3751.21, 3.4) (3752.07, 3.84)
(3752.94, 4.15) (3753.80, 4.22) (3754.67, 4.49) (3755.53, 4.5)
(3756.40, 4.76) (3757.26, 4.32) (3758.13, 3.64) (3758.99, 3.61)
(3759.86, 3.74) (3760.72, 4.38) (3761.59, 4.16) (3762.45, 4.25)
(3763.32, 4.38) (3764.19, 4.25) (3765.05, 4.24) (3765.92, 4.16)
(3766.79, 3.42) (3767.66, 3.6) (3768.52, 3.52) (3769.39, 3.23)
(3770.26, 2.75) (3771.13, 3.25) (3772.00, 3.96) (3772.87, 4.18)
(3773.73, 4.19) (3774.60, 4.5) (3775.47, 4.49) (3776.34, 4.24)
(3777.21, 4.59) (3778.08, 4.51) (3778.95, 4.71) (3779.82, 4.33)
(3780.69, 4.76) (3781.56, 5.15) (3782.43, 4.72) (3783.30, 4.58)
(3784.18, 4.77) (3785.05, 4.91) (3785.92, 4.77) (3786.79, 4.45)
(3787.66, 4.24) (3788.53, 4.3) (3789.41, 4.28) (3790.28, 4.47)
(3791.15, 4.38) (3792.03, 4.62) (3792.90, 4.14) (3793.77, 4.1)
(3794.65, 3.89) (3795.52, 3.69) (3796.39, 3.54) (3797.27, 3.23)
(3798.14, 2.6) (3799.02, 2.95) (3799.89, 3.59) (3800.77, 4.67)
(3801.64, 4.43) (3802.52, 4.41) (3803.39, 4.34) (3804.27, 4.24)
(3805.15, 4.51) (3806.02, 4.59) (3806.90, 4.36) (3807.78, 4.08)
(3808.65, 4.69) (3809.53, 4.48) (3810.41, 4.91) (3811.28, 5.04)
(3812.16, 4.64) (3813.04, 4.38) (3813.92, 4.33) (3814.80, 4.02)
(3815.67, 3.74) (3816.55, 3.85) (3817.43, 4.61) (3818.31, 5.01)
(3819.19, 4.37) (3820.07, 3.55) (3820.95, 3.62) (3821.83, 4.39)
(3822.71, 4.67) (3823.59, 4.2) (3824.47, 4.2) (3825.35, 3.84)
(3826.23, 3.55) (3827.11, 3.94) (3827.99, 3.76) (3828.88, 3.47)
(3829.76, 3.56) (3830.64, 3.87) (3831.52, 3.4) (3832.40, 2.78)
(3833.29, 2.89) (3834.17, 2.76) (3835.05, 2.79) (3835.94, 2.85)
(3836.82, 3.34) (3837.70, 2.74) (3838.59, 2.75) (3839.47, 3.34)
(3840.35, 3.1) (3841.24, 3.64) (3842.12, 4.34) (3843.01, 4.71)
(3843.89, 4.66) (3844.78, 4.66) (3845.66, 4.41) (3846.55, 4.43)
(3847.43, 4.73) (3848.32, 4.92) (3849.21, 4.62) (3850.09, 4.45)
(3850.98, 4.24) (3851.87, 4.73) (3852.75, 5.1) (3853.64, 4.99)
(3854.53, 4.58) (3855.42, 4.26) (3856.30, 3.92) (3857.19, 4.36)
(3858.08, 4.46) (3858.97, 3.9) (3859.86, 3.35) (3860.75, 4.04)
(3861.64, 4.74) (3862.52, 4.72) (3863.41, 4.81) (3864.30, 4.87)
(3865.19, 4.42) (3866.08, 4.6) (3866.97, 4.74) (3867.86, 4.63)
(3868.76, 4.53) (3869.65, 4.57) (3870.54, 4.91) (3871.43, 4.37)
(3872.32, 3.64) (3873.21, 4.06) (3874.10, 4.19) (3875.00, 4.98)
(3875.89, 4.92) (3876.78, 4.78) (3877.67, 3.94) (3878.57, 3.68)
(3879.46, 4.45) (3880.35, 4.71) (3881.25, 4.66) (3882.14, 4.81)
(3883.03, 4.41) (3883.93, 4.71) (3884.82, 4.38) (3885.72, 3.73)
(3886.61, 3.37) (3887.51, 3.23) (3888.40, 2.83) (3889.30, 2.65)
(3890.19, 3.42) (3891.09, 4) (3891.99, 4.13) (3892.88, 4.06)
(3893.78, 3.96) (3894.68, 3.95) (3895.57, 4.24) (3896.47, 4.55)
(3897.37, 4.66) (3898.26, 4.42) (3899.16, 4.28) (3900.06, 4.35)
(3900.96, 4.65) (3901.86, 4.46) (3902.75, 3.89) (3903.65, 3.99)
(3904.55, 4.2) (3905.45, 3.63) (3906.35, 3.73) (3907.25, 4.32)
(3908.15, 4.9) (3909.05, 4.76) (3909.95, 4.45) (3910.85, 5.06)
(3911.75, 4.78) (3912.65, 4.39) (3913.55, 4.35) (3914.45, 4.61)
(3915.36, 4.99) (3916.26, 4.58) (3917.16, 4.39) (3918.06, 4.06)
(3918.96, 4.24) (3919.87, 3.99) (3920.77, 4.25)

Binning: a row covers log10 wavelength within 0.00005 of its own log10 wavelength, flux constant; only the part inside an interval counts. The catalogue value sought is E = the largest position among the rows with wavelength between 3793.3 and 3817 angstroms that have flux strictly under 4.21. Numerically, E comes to 3816.55 angstroms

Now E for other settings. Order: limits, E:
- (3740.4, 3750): 3749.48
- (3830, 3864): 3860.75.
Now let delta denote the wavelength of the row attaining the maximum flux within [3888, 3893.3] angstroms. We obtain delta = 3891.99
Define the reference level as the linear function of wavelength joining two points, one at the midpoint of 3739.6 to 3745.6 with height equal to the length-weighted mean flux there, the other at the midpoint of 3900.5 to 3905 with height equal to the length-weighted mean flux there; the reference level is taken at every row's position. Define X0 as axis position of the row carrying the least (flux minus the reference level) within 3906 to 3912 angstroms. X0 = 3906.35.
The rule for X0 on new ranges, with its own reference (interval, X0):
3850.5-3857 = 3856.30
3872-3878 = 3872.32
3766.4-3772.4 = 3770.26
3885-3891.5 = 3889.30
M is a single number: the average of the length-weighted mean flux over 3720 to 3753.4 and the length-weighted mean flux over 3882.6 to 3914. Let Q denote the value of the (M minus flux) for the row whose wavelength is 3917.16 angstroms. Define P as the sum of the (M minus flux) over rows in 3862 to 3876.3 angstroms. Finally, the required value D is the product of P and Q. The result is 6.3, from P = -12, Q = -0.6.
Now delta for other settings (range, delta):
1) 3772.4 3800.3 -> 3781.56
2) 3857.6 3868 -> 3864.30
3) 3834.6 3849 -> 3848.32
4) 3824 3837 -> 3824.47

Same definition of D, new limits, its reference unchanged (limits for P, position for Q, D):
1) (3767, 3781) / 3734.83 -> -5.4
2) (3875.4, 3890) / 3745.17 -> -1.9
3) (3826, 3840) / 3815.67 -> 1.0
